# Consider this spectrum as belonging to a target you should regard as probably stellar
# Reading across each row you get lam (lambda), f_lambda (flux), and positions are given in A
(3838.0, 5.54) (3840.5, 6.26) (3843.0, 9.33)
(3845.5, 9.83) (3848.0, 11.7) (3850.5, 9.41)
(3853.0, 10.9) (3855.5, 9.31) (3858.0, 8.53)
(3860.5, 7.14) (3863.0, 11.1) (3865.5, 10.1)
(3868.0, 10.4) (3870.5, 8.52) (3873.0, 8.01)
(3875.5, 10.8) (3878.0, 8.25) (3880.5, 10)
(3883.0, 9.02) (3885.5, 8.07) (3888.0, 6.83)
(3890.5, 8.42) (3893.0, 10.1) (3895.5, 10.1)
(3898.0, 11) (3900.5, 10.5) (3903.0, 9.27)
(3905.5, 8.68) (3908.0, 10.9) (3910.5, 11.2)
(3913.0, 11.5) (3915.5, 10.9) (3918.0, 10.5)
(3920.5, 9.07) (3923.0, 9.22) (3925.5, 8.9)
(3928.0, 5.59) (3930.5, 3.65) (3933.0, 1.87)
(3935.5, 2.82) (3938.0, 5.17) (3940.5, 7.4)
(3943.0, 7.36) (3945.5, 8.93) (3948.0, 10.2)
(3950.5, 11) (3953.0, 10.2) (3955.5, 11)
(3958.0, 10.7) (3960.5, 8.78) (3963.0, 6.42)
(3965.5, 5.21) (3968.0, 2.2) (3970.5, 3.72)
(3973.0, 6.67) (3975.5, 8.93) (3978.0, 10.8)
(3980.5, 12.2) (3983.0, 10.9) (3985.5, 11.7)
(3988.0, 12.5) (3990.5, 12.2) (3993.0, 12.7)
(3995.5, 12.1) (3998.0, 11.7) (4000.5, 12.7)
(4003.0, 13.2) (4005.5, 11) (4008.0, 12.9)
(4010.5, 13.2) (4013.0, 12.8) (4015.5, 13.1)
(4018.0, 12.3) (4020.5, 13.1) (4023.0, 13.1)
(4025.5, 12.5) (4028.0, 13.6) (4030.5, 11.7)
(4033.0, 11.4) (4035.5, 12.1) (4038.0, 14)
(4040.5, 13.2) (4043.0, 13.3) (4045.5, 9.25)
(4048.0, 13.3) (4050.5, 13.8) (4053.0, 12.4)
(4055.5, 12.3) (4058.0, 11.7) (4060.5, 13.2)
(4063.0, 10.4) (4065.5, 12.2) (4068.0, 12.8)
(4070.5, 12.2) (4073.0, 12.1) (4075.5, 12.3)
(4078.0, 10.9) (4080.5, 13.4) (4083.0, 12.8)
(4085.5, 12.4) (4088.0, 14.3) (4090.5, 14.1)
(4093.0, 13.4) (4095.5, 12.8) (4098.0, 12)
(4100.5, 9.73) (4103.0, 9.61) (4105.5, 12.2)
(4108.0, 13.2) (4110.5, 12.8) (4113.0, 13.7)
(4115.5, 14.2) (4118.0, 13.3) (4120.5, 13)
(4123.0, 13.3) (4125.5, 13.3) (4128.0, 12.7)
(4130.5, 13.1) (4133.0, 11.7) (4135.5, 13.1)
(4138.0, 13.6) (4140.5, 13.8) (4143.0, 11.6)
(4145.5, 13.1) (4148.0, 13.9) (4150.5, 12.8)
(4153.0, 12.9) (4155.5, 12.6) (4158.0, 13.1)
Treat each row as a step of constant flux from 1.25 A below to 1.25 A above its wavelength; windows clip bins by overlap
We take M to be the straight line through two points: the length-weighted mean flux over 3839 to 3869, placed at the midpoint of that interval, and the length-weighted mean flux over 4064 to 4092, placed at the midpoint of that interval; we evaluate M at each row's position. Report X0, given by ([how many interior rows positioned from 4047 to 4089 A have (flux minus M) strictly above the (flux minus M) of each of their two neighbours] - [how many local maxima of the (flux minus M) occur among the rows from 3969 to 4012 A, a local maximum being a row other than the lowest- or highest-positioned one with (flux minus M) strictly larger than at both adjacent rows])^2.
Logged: 1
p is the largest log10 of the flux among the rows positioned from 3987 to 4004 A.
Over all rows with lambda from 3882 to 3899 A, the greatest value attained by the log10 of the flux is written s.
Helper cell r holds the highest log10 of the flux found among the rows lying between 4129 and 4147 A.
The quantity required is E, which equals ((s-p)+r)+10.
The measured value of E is 11.1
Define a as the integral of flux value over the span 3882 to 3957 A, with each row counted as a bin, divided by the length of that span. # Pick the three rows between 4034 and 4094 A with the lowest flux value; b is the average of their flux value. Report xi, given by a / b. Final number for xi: 0.8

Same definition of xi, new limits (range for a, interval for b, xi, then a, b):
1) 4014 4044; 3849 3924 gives 1.7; 12.8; 7.3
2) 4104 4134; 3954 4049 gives 3.5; 13.0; 3.7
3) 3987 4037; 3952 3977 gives 3.4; 12.5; 3.7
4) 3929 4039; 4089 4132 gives 1.0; 10.0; 10.4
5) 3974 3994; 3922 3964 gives 4.1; 11.4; 2.8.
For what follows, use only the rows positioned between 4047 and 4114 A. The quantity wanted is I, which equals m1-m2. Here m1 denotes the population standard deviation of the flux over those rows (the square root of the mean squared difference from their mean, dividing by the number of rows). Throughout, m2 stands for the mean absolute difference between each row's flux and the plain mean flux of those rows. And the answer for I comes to 0.29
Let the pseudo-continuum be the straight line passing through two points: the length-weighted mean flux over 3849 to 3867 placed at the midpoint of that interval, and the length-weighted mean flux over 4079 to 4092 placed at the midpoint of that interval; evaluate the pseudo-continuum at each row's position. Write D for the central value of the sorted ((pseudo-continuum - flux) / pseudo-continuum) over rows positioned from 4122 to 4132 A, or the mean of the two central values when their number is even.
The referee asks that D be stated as 0.061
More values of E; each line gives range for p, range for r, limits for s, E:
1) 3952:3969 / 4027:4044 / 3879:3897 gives 11.1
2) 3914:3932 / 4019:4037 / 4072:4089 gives 11.3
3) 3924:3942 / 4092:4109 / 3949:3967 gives 11.2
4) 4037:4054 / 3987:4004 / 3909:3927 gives 11.0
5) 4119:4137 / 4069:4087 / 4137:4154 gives 11.1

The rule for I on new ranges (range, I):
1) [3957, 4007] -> 0.51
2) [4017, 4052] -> 0.27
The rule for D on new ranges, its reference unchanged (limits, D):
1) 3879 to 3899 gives 0.051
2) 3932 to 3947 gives 0.427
